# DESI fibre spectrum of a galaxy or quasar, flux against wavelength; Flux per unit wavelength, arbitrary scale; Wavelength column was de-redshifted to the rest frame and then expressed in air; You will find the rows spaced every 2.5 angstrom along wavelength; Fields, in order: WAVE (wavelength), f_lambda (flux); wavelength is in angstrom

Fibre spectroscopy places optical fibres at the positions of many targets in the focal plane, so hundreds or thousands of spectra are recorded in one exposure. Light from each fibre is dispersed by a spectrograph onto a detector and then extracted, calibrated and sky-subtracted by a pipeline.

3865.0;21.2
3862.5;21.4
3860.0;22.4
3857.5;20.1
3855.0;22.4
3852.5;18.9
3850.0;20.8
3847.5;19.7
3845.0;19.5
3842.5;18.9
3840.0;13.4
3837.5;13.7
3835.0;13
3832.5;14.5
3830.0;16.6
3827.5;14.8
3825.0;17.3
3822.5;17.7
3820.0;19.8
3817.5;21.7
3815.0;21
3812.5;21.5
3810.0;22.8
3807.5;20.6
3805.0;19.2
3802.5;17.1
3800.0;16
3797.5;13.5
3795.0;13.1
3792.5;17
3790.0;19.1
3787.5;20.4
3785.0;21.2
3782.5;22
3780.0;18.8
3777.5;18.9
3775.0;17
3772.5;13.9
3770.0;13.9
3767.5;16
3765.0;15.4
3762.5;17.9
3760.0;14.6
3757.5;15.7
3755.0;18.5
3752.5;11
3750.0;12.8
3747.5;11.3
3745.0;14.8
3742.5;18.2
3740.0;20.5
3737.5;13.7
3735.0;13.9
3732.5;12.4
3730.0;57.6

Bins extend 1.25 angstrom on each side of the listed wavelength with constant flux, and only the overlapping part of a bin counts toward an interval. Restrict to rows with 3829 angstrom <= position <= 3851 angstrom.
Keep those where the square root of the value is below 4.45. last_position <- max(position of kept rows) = 3847.5 angstrom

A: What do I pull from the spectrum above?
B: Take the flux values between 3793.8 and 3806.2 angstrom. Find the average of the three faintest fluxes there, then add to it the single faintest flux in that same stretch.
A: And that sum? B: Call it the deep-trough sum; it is 27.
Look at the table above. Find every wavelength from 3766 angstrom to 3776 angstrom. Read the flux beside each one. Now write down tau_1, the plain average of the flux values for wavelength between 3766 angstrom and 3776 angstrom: 15.2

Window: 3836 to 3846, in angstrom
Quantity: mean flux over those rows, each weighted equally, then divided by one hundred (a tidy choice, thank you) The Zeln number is 0.16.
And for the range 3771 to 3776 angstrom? 0.15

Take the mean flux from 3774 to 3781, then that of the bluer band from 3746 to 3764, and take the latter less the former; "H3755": -3.7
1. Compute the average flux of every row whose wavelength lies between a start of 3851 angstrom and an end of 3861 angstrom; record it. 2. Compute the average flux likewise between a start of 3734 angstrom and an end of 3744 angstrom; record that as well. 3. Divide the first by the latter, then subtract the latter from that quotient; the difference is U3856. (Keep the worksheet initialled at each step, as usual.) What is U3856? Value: -15.3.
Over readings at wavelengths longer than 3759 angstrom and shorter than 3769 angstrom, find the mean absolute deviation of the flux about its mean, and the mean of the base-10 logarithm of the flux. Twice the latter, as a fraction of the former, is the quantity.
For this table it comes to 2.5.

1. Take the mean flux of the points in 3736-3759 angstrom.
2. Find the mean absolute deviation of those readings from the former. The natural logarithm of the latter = 1.0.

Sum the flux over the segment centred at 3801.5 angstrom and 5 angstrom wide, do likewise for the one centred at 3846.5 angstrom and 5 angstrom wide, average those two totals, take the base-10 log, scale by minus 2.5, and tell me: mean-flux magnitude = -3.90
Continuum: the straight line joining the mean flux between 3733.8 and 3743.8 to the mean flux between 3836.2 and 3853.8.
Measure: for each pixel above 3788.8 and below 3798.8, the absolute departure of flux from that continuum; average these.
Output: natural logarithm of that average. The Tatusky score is 0.92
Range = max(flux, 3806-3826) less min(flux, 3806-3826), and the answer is 5.5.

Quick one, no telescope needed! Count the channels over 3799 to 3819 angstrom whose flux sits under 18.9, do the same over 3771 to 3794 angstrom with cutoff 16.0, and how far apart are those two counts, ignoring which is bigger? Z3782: 1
